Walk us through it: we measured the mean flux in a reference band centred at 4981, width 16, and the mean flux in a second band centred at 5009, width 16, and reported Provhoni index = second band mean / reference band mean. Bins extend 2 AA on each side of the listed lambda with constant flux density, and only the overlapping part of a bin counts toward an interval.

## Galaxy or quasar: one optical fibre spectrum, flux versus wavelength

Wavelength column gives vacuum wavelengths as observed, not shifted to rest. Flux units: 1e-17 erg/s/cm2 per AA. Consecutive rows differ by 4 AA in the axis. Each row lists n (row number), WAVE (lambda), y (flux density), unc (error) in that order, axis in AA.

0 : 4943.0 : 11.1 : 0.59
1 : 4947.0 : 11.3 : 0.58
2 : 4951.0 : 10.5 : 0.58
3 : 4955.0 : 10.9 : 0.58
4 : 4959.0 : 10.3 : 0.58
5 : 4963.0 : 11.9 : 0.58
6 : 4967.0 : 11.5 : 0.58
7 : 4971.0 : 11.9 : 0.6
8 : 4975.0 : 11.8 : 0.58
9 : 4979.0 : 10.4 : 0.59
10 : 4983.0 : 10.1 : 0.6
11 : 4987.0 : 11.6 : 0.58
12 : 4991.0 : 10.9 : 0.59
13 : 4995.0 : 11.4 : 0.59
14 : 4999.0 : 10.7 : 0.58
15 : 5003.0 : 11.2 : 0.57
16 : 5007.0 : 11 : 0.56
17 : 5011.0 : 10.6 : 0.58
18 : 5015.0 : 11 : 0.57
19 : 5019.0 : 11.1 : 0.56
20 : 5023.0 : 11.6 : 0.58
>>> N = 0.998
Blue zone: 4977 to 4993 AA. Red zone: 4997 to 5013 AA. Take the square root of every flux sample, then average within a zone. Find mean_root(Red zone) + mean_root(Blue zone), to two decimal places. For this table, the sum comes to 6.58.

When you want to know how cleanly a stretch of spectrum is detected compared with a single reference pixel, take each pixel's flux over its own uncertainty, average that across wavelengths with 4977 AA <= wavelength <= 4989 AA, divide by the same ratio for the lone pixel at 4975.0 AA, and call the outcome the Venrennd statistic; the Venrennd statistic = 0.89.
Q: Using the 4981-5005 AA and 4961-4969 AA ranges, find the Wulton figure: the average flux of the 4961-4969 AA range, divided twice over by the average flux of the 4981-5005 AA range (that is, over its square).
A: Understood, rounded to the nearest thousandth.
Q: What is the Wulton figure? 0.097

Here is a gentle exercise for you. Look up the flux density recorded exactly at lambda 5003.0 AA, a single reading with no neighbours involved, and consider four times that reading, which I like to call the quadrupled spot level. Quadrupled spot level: 44.8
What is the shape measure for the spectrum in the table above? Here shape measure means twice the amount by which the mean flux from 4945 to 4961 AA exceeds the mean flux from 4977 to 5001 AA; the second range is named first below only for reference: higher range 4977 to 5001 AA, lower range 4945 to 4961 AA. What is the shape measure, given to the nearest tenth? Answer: -0.2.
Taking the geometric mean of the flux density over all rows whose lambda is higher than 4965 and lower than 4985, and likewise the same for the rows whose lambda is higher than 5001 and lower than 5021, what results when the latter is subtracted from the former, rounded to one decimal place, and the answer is 0.1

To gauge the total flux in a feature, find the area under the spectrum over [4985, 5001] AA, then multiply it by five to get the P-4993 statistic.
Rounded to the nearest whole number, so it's 892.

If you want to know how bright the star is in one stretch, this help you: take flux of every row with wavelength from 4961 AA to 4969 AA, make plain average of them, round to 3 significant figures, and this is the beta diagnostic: 11.7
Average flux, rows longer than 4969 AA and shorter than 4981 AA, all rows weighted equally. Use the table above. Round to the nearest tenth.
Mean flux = 11.4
